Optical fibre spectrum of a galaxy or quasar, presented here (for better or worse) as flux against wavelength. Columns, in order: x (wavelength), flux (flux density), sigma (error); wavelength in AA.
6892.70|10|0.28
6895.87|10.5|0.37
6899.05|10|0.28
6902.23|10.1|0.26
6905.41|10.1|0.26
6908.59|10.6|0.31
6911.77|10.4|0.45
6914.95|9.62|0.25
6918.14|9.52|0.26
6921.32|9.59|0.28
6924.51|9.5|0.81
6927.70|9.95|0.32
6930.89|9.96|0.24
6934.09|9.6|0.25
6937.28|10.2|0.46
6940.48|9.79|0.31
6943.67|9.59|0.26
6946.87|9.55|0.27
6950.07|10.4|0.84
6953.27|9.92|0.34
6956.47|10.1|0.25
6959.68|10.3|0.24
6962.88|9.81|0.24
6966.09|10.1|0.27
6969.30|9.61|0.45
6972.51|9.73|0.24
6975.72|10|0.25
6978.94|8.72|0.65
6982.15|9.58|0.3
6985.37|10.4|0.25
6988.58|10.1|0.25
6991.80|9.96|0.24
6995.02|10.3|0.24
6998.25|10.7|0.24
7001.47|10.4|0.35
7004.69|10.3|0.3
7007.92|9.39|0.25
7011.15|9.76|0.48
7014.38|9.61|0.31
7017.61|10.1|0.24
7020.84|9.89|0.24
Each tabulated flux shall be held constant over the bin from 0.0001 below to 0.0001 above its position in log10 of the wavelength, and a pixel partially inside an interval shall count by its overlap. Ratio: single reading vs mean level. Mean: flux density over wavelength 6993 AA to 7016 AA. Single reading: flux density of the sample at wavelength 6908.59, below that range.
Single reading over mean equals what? 1.053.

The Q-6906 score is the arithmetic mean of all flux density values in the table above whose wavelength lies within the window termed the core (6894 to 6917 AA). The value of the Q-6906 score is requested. 10.2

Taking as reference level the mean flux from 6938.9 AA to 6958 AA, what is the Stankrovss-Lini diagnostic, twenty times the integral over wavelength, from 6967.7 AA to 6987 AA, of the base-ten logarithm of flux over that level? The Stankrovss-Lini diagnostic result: -4.0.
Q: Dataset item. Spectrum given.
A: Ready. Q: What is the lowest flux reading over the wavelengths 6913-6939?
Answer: 9.5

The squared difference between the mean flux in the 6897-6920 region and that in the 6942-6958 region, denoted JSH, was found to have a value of 0.019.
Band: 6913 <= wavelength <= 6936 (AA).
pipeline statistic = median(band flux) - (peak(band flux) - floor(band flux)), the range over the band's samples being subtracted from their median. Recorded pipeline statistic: 9.14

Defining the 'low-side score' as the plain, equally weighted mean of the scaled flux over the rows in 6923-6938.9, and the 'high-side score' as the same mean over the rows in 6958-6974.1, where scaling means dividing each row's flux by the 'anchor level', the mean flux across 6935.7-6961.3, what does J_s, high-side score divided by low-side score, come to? 1.007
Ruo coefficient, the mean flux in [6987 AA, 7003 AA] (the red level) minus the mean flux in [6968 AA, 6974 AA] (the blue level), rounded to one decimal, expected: 0.6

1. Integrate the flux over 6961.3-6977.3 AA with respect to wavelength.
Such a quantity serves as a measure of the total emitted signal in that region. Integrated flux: 158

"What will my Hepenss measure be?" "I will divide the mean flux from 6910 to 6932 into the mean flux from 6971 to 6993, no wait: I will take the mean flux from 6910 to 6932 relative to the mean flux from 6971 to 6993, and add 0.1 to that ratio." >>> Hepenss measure 1.10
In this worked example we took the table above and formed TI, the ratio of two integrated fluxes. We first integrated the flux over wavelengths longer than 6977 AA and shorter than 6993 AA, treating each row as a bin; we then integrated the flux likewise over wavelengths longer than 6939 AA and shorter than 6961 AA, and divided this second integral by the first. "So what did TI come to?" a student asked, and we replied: 1.4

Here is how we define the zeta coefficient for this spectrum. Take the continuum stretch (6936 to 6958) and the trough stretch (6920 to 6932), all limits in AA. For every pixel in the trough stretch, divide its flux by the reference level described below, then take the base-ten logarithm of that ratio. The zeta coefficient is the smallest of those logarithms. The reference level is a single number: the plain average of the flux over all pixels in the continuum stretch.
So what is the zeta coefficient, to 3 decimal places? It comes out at -0.019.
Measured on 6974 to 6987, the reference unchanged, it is -0.057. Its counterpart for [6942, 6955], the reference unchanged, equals -0.017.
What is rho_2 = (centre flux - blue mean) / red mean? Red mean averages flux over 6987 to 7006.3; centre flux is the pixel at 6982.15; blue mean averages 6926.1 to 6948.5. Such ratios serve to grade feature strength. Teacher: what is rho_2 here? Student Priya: -0.02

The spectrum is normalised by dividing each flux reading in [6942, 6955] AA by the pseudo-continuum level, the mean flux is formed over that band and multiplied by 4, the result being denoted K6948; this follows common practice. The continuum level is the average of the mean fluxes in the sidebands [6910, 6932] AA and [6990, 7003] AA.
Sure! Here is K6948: 3.92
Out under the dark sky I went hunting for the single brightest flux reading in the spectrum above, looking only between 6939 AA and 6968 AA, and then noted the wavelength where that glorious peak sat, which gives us 6950.07 AA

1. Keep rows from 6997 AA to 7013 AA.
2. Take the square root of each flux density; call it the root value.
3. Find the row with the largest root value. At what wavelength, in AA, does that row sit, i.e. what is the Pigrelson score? 6998.25 AA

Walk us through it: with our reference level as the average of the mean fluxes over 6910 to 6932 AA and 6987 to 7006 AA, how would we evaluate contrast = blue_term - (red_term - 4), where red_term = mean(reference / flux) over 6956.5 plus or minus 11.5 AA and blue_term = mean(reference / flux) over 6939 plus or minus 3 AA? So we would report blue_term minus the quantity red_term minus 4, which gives 4.00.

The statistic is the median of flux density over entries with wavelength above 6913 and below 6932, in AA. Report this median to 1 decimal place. 9.6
